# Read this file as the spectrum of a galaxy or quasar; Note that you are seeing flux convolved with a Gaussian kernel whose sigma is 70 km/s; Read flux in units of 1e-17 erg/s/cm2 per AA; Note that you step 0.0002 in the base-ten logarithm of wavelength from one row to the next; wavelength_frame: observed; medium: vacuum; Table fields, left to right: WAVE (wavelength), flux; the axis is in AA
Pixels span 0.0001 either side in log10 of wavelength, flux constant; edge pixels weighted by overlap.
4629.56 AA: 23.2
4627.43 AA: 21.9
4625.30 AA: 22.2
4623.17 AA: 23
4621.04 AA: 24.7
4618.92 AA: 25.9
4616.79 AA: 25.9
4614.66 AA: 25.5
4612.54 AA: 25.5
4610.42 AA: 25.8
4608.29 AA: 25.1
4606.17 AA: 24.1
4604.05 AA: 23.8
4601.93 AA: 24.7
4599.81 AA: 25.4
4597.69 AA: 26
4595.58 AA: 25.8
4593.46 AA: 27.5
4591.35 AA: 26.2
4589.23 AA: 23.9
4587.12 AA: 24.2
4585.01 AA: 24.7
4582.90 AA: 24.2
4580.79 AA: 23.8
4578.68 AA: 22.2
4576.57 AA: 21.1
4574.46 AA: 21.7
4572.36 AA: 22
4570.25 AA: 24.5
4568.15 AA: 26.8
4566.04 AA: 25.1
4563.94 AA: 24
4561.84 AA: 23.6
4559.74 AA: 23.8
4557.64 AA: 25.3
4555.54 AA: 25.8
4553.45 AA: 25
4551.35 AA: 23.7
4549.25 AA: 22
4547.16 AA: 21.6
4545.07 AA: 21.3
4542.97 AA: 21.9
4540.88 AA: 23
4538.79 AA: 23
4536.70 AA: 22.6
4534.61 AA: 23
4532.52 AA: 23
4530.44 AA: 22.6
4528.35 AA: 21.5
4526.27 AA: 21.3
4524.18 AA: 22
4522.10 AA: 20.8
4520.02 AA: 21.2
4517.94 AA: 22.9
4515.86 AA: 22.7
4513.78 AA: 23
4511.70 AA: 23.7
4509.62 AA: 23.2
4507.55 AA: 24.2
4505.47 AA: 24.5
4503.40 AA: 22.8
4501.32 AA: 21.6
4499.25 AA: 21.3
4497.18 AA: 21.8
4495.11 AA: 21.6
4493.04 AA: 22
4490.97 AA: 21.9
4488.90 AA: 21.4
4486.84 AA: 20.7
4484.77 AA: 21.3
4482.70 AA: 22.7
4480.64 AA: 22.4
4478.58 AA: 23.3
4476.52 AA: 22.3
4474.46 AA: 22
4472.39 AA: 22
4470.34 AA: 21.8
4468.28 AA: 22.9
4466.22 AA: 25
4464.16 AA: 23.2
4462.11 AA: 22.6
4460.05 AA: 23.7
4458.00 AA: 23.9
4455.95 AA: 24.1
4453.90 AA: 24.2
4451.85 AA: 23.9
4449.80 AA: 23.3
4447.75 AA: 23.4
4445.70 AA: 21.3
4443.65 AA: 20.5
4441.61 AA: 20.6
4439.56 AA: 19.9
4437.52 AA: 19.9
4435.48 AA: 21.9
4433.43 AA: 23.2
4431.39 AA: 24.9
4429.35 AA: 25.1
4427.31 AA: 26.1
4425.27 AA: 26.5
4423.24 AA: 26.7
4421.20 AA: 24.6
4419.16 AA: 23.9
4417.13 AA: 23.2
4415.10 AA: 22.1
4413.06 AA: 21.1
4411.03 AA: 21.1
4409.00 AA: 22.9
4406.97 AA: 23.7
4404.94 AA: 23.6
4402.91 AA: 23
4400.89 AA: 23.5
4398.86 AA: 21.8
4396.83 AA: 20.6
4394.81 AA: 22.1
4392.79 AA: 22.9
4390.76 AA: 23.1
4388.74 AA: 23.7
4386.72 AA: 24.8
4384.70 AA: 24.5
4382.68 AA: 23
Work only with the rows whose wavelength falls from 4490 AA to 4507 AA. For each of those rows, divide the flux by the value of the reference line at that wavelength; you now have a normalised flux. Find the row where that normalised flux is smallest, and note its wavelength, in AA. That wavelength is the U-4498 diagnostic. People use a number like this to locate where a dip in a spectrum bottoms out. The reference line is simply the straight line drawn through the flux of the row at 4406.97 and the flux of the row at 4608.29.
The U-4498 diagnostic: 4499.25 AA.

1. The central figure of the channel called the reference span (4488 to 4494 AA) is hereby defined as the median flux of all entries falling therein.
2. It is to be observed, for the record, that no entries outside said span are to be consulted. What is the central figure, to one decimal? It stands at 21.9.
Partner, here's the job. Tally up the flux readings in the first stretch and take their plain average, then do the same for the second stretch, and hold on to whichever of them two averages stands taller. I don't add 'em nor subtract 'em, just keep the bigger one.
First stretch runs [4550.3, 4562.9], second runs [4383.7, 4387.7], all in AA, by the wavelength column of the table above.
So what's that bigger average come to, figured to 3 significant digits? 24.6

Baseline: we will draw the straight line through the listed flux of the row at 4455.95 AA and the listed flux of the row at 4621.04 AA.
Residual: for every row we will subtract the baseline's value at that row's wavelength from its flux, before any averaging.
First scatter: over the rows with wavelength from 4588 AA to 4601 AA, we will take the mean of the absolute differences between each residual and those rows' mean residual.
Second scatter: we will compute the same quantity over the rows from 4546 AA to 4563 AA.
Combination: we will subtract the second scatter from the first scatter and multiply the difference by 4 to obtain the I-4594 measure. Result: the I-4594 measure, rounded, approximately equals -1.5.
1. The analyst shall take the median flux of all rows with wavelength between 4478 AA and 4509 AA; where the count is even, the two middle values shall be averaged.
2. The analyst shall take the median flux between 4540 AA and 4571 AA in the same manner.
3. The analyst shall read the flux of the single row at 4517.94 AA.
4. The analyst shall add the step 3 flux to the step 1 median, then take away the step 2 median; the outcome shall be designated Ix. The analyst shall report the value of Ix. 21.0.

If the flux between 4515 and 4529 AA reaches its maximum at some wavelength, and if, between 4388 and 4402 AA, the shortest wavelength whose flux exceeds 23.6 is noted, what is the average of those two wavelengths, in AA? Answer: 4453.3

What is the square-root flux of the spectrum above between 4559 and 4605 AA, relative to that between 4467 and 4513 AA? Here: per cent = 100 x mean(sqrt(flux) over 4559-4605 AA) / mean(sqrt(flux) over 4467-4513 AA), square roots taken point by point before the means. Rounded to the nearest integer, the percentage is 104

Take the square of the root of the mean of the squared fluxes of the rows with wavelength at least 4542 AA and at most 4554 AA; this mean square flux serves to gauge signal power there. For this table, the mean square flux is 512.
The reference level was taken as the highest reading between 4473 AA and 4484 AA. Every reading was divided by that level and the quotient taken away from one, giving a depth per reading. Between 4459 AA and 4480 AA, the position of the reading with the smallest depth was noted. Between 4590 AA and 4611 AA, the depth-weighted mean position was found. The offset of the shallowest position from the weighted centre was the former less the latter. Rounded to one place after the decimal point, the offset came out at -132.9 AA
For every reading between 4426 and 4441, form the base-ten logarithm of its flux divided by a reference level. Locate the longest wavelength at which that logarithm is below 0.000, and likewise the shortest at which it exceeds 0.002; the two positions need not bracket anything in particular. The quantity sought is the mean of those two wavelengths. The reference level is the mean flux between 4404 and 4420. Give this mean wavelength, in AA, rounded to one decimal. 4433.4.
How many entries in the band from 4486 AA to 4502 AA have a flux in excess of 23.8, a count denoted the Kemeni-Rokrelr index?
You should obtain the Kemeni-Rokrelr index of 0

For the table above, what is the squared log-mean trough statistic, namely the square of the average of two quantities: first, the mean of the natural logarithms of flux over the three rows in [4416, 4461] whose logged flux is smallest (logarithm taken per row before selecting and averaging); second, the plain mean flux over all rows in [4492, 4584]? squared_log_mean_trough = 168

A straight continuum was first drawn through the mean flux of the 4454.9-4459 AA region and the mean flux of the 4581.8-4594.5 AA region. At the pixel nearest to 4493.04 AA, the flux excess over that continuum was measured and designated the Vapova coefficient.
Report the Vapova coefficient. -2.3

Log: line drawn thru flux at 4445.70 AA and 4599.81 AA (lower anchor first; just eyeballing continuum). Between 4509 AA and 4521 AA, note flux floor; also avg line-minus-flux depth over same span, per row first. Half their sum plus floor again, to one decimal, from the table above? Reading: 32.0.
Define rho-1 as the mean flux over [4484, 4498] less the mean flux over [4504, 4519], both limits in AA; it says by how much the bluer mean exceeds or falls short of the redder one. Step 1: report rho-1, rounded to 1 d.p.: -1.9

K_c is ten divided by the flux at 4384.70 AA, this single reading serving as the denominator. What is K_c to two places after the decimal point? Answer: 0.41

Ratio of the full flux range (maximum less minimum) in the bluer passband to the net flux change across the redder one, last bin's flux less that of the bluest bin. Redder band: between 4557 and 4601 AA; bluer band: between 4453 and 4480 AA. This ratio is 32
